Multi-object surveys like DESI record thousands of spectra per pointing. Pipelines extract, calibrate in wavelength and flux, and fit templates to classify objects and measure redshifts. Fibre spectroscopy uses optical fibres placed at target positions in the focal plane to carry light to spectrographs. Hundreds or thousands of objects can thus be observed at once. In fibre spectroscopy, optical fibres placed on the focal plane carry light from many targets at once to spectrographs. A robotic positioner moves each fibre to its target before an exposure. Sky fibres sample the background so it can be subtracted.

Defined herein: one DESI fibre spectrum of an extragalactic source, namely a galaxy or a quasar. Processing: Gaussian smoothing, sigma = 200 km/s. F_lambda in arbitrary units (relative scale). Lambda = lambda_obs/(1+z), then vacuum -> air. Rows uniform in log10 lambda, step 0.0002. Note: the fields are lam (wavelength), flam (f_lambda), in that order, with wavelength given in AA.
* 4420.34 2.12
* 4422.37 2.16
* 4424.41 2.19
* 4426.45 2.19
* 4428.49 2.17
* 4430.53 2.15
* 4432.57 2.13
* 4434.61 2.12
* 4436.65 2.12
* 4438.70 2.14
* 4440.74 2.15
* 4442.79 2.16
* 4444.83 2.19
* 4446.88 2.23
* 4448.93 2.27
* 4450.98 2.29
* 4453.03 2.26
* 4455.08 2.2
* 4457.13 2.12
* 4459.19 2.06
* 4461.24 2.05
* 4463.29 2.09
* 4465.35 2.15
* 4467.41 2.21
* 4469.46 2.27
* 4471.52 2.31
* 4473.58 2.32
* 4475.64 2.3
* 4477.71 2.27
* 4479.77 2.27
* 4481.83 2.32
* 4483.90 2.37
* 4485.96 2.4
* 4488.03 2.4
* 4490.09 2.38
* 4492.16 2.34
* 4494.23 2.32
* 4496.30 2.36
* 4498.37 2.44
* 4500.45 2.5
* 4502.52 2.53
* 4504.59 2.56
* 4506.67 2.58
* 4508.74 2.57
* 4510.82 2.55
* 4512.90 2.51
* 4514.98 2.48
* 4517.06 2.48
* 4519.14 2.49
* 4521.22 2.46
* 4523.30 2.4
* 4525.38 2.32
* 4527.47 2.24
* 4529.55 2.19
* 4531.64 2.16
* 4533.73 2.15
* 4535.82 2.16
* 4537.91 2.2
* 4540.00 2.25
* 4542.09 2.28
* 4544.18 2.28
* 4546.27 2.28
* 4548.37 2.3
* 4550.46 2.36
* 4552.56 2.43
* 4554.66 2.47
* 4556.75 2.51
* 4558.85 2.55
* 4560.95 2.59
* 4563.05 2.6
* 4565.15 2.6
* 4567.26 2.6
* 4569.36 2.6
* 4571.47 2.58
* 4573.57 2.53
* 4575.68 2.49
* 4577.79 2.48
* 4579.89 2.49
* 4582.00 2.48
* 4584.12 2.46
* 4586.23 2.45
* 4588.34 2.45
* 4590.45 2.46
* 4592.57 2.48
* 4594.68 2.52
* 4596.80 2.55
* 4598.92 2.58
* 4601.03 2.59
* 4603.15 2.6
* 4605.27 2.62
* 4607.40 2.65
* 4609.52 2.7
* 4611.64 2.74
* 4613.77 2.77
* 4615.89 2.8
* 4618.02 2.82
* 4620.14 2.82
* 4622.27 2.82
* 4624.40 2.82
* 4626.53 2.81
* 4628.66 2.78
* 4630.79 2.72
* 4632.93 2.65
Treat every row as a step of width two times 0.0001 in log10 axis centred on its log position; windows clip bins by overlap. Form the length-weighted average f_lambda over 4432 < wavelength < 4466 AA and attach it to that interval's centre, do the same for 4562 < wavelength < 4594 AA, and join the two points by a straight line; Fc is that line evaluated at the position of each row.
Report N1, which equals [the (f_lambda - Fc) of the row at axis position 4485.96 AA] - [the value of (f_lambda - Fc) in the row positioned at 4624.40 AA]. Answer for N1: -0.04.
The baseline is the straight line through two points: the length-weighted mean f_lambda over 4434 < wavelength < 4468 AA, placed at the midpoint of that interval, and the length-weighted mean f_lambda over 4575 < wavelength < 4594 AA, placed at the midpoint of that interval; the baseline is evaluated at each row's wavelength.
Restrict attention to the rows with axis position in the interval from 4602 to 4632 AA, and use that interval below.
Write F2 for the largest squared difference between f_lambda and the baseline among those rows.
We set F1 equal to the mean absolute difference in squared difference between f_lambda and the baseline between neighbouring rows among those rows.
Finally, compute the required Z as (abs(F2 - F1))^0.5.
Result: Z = 0.25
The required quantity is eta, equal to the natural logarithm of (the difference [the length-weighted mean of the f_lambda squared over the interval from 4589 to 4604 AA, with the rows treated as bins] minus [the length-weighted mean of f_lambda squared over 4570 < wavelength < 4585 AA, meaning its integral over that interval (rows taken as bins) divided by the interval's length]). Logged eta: -1.8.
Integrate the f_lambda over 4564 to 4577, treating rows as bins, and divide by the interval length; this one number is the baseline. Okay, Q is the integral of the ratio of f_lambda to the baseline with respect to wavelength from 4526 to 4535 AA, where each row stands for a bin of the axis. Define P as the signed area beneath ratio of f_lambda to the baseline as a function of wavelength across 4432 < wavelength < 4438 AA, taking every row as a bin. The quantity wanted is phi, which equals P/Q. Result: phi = 0.6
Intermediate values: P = 5.0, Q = 8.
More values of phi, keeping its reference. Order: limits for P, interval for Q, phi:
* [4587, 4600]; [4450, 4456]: 2.4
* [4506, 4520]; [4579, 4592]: 1.1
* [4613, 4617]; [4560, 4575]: 0.3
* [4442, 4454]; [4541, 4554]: 0.9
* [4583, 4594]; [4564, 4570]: 1.7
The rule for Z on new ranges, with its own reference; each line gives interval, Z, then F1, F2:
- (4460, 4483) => 0.12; 0.0044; 0.019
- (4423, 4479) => 0.12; 0.0037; 0.019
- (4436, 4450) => 0.10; 0.0020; 0.012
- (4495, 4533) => 0.27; 0.0115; 0.082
